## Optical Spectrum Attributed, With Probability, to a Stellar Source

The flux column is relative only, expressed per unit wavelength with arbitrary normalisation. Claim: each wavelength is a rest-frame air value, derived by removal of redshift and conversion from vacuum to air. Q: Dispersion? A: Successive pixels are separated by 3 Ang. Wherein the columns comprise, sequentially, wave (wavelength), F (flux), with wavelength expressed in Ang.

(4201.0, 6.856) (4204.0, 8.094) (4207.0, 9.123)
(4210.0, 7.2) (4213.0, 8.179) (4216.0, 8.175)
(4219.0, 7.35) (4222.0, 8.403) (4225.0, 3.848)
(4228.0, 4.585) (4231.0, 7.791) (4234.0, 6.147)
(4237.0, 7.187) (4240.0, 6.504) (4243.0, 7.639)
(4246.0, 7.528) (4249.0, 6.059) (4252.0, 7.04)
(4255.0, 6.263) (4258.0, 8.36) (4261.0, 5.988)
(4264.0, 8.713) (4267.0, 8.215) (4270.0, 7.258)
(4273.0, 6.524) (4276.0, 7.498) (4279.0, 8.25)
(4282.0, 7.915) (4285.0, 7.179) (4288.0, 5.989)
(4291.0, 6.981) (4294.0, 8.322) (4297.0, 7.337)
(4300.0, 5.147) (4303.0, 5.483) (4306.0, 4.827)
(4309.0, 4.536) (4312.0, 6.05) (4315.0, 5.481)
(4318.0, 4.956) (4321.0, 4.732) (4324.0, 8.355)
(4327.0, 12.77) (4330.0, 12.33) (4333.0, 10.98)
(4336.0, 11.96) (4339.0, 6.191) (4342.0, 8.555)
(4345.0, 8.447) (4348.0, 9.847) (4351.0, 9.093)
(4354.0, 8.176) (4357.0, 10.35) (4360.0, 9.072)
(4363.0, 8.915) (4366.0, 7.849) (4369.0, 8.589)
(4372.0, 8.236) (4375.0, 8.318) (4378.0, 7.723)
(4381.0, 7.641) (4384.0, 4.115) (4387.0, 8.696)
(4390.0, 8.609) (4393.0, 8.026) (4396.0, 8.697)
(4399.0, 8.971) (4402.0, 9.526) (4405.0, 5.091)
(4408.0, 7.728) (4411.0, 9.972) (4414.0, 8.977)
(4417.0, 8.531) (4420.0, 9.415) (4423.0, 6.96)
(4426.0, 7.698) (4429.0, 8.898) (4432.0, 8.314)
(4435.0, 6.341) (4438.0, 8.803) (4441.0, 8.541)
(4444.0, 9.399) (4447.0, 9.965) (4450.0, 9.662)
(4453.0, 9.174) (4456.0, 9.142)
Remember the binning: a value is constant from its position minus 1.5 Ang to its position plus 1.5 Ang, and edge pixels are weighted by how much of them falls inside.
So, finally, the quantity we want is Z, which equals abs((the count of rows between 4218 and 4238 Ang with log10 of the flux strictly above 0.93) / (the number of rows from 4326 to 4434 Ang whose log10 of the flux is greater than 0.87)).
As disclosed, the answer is 0.0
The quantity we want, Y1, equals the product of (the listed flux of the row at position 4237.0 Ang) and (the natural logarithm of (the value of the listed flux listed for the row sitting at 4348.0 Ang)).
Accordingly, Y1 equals 16.4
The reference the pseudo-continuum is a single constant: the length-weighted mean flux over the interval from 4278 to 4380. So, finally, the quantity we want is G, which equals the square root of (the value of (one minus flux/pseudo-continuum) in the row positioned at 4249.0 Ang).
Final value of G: 0.48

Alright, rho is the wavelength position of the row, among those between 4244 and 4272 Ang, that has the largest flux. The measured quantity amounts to 4264.0 Ang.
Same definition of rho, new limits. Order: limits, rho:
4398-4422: 4411.0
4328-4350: 4330.0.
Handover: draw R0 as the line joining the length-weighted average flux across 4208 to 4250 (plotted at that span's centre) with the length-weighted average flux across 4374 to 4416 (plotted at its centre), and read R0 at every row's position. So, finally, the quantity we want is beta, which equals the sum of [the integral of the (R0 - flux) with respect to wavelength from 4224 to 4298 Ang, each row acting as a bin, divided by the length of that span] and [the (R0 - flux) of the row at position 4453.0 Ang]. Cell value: -0.7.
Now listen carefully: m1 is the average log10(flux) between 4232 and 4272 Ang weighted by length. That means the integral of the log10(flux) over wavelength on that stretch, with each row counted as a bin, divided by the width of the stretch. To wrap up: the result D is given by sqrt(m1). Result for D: 0.92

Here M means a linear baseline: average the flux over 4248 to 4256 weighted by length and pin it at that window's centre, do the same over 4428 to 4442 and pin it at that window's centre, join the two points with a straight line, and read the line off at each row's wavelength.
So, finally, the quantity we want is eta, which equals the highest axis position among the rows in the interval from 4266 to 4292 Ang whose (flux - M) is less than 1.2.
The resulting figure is 4291.0 Ang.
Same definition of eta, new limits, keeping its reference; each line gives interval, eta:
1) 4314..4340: 4339.0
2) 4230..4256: 4255.0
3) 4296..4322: 4321.0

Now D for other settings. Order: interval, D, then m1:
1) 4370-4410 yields 0.94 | 0.88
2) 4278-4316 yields 0.89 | 0.80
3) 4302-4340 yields 0.92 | 0.85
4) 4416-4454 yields 0.96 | 0.93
